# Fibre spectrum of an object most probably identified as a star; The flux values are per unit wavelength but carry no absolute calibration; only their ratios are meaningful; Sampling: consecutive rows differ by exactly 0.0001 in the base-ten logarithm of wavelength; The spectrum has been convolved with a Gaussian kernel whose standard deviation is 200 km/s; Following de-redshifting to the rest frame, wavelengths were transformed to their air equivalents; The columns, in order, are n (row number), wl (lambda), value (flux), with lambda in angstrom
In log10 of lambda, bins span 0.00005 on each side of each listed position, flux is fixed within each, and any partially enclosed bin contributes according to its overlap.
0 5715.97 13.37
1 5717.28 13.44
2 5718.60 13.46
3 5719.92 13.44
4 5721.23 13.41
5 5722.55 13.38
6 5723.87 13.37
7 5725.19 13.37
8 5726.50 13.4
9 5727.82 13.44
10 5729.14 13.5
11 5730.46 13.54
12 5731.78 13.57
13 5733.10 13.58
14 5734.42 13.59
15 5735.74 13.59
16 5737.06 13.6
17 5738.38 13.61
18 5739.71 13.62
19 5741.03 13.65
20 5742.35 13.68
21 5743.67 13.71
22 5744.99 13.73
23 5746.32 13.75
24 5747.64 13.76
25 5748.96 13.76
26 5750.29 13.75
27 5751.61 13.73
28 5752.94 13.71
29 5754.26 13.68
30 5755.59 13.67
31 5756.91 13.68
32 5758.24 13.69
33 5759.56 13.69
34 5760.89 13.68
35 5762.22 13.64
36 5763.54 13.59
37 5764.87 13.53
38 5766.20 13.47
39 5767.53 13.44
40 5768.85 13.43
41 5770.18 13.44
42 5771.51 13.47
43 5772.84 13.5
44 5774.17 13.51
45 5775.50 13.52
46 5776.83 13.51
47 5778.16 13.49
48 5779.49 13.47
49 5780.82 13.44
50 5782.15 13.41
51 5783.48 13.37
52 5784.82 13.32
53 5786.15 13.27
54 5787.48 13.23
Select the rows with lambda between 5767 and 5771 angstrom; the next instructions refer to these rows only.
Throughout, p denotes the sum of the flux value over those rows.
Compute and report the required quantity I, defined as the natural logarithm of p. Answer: 3.70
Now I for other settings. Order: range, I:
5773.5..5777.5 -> 3.70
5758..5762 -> 3.72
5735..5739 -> 3.71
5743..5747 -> 3.72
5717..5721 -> 3.70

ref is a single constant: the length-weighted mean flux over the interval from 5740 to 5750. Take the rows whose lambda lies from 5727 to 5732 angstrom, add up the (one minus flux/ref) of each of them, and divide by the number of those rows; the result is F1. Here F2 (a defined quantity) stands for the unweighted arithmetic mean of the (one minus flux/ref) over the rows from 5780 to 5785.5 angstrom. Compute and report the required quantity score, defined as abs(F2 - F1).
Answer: 0.009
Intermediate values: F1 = 0.015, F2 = 0.024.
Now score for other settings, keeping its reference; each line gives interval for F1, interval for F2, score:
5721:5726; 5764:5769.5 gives 0.006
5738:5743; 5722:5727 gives 0.019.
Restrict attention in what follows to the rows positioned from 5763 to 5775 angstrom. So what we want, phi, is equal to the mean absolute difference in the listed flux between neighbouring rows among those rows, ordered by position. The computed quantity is 0.030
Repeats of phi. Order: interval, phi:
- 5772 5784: 0.021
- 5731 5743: 0.014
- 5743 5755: 0.016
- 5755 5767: 0.030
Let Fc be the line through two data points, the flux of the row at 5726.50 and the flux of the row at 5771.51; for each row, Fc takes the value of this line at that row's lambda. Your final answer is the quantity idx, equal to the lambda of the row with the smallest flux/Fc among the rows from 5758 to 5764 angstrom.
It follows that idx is 5763.54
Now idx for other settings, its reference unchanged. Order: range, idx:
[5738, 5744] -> 5738.38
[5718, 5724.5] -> 5723.87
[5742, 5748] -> 5742.35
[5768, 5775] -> 5768.85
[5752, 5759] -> 5755.59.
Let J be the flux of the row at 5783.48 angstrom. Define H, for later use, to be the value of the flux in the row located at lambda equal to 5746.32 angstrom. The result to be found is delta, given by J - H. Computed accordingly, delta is -0.38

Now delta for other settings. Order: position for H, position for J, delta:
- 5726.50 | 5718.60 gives 0.06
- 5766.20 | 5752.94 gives 0.24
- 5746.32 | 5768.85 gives -0.32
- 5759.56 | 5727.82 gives -0.25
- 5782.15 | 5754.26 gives 0.27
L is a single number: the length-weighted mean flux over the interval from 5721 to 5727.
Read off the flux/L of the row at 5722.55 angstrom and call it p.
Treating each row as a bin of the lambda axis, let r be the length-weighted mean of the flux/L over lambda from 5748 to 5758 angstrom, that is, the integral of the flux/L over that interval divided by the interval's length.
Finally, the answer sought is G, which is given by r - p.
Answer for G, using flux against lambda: 0.025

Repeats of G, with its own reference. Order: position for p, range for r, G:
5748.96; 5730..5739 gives -0.013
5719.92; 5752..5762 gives 0.018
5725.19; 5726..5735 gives 0.011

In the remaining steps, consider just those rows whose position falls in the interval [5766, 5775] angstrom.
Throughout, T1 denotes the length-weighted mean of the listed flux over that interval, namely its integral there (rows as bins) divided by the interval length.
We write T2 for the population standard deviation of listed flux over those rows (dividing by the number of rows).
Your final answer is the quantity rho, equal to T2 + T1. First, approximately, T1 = 13.47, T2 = 0.029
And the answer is 13.5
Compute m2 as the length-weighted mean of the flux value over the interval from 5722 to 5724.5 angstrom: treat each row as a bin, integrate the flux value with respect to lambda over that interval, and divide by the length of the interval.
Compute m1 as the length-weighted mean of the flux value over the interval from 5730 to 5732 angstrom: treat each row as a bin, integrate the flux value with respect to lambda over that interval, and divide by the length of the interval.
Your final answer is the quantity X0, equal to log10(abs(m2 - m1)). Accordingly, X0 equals -0.73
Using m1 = 13.6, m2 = 13.4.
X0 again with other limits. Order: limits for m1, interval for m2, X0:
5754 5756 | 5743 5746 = -1.14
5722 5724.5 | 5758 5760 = -0.43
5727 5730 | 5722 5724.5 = -1.02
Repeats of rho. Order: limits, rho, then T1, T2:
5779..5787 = 13.4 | 13.37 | 0.069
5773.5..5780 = 13.5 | 13.50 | 0.018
